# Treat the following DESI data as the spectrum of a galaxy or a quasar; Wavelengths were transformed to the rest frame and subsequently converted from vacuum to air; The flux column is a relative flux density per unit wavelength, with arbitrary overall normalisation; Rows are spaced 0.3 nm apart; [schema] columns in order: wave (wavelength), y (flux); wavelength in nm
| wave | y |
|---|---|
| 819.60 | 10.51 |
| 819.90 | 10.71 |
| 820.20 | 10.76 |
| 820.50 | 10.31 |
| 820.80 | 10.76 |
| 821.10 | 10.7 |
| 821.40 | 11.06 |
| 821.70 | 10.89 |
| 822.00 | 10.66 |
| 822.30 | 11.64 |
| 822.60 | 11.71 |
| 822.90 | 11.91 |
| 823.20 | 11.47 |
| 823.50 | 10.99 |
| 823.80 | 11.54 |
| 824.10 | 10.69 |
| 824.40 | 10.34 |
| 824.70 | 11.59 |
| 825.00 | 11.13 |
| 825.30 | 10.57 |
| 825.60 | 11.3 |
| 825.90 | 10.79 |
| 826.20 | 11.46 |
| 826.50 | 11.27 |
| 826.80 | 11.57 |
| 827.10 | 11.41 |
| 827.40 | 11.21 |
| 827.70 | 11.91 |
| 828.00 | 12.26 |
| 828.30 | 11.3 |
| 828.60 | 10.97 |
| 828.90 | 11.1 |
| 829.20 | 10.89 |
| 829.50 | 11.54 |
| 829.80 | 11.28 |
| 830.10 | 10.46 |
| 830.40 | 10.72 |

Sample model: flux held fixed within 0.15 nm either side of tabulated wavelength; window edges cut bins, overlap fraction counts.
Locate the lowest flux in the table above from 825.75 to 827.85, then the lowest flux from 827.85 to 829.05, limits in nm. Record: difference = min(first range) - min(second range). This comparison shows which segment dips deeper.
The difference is -0.18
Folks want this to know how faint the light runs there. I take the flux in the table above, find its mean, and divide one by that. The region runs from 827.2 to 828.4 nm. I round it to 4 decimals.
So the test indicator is 0.0857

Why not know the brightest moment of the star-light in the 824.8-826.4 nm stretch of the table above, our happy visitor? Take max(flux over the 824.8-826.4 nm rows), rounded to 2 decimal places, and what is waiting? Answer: 11.46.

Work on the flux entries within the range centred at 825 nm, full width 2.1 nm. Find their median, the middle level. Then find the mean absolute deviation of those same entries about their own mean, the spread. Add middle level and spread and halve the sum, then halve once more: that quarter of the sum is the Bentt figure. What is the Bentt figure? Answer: 2.79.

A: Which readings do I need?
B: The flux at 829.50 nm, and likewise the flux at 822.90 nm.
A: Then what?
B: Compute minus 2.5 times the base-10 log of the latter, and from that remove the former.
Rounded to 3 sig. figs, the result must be -14.2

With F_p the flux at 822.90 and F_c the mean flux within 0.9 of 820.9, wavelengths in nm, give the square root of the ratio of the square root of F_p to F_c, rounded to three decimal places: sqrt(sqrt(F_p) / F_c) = 0.567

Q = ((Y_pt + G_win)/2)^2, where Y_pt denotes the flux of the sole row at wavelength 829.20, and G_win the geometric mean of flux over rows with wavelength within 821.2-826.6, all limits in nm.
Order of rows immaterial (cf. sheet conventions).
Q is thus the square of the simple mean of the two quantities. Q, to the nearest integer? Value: 122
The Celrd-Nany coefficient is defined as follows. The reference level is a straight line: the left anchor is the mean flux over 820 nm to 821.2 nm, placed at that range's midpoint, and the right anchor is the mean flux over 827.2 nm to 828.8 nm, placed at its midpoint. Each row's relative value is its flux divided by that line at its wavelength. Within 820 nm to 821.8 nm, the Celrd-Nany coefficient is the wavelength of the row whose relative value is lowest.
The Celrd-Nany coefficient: 820.50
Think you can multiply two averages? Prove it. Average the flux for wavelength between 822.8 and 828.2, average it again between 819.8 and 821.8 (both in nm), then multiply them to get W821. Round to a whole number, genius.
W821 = 121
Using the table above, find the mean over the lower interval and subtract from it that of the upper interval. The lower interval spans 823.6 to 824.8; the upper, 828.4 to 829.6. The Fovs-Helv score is -0.1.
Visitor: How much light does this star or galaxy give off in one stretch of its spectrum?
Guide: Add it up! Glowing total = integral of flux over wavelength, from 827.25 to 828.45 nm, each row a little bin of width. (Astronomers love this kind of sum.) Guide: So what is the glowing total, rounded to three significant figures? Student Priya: 14.0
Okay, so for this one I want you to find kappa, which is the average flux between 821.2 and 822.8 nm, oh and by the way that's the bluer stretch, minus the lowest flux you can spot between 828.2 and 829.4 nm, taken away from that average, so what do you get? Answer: 0.3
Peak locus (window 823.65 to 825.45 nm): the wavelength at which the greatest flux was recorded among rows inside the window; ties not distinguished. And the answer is 824.70 nm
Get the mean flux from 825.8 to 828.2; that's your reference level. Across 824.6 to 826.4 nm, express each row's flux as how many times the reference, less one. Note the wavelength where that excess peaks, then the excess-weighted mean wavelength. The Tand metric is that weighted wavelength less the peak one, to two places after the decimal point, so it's 0.82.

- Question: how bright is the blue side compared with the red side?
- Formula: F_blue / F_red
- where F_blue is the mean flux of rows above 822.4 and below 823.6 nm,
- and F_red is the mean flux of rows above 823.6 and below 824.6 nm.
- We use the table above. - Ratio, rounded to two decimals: 1.06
